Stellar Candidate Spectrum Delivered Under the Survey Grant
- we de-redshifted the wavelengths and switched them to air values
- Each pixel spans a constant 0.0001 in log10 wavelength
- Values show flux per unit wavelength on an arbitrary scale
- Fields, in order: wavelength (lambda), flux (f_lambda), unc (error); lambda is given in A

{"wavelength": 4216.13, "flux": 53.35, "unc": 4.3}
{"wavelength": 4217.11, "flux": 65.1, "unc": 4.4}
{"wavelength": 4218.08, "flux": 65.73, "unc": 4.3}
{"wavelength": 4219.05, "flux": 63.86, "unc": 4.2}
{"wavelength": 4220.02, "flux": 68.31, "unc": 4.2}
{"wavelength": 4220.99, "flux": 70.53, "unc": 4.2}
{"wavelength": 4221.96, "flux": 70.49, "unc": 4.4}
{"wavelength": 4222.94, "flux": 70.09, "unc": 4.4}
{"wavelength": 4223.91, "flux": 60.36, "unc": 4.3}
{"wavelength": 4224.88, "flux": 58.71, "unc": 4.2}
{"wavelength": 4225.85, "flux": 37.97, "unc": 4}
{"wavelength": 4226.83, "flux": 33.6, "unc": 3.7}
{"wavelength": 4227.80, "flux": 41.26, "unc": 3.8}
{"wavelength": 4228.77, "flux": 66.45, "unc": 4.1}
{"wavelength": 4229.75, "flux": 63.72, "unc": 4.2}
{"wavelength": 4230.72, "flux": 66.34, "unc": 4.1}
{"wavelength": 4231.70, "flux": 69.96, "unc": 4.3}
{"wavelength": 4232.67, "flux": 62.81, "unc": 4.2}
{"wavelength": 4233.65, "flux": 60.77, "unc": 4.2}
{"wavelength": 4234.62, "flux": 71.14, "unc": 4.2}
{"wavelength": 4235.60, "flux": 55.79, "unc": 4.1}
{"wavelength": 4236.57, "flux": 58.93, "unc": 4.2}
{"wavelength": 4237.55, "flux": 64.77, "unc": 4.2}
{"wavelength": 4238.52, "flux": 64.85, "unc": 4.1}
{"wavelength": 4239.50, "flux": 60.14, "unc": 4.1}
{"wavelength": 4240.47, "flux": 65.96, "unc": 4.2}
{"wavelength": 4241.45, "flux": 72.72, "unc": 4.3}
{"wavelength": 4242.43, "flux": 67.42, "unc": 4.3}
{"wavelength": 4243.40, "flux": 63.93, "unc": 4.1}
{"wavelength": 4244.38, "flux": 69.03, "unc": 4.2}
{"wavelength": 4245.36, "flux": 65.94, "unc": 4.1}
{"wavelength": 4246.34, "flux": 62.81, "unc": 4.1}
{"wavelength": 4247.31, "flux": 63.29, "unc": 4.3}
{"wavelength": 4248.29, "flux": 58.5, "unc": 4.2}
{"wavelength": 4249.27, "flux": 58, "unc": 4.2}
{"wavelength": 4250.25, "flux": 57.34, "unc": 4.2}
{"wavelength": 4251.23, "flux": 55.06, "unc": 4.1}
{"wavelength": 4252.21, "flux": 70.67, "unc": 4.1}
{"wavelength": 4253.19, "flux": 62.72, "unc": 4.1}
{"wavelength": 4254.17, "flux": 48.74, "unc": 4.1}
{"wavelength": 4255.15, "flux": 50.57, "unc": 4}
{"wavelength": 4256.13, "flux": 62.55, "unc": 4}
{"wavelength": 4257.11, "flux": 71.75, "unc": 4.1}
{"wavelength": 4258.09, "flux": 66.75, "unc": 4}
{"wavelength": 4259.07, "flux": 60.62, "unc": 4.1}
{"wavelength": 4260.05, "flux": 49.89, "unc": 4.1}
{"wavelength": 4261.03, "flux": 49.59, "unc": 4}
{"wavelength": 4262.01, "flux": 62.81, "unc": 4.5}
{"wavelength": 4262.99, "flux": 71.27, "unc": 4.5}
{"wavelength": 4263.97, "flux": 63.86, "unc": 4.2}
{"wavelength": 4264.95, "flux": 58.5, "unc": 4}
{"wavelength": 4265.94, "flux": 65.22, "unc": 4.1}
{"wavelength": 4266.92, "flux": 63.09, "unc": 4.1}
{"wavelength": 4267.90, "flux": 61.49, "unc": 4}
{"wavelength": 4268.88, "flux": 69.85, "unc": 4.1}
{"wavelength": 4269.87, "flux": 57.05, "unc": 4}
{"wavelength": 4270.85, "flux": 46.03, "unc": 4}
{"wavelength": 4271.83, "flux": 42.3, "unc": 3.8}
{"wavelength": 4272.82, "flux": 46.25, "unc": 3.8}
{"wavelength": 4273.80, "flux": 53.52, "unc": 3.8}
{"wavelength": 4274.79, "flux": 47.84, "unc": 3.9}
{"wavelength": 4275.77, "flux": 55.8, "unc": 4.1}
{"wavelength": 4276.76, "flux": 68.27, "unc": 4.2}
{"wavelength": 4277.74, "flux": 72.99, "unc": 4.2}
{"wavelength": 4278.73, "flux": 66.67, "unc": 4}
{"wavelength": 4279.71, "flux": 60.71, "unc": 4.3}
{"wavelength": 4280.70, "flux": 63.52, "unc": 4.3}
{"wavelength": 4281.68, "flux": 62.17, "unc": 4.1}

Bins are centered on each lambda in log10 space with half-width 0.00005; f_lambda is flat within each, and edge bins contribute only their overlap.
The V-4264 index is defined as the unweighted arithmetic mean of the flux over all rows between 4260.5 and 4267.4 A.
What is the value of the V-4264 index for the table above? 62.0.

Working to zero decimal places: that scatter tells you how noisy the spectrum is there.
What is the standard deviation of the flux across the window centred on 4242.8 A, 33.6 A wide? 8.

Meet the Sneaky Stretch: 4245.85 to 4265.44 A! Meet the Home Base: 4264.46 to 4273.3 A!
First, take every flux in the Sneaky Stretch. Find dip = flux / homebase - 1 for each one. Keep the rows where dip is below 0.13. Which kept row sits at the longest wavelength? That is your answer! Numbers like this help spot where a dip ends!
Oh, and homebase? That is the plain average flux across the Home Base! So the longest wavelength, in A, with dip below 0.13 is 4264.95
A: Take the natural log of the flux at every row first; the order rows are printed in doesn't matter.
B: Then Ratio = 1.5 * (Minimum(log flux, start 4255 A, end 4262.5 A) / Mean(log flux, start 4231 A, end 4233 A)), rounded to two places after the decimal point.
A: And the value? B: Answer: 1.40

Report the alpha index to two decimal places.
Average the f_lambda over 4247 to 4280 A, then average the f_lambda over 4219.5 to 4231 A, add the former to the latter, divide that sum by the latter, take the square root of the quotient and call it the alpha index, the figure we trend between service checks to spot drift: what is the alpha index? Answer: 1.42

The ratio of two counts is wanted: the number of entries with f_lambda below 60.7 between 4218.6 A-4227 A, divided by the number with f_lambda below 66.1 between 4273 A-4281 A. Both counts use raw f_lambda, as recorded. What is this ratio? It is 0.80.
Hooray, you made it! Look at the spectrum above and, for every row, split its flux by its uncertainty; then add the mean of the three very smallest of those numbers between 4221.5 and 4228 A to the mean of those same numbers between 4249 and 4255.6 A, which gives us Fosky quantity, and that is 24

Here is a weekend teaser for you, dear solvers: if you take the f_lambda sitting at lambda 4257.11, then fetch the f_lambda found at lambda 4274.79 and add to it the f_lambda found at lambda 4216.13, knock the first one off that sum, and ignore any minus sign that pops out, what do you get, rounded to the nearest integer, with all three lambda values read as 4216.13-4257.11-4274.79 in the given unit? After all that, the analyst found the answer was 29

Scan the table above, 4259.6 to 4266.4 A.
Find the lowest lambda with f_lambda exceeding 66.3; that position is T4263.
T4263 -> 4262.99 A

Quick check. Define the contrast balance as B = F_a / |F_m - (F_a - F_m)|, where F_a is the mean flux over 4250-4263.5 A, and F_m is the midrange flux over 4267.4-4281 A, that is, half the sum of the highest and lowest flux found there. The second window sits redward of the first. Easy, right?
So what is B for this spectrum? 1.09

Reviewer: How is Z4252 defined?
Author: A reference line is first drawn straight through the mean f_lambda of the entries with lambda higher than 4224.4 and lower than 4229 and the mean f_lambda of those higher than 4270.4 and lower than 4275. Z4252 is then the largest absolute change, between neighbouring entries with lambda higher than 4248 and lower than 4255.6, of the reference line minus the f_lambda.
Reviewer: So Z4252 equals 16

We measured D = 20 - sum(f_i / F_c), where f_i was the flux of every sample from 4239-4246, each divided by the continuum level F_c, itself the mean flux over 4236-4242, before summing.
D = 12.8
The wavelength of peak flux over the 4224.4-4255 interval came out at 4241.45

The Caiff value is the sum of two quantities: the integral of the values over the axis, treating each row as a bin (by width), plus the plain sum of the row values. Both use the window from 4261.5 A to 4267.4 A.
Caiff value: 763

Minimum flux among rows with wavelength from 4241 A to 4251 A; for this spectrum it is 57.34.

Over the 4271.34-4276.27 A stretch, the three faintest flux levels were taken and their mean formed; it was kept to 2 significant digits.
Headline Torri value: 45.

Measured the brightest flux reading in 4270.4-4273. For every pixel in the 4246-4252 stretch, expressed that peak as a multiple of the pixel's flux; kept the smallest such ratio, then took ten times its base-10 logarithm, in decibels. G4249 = -1.36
